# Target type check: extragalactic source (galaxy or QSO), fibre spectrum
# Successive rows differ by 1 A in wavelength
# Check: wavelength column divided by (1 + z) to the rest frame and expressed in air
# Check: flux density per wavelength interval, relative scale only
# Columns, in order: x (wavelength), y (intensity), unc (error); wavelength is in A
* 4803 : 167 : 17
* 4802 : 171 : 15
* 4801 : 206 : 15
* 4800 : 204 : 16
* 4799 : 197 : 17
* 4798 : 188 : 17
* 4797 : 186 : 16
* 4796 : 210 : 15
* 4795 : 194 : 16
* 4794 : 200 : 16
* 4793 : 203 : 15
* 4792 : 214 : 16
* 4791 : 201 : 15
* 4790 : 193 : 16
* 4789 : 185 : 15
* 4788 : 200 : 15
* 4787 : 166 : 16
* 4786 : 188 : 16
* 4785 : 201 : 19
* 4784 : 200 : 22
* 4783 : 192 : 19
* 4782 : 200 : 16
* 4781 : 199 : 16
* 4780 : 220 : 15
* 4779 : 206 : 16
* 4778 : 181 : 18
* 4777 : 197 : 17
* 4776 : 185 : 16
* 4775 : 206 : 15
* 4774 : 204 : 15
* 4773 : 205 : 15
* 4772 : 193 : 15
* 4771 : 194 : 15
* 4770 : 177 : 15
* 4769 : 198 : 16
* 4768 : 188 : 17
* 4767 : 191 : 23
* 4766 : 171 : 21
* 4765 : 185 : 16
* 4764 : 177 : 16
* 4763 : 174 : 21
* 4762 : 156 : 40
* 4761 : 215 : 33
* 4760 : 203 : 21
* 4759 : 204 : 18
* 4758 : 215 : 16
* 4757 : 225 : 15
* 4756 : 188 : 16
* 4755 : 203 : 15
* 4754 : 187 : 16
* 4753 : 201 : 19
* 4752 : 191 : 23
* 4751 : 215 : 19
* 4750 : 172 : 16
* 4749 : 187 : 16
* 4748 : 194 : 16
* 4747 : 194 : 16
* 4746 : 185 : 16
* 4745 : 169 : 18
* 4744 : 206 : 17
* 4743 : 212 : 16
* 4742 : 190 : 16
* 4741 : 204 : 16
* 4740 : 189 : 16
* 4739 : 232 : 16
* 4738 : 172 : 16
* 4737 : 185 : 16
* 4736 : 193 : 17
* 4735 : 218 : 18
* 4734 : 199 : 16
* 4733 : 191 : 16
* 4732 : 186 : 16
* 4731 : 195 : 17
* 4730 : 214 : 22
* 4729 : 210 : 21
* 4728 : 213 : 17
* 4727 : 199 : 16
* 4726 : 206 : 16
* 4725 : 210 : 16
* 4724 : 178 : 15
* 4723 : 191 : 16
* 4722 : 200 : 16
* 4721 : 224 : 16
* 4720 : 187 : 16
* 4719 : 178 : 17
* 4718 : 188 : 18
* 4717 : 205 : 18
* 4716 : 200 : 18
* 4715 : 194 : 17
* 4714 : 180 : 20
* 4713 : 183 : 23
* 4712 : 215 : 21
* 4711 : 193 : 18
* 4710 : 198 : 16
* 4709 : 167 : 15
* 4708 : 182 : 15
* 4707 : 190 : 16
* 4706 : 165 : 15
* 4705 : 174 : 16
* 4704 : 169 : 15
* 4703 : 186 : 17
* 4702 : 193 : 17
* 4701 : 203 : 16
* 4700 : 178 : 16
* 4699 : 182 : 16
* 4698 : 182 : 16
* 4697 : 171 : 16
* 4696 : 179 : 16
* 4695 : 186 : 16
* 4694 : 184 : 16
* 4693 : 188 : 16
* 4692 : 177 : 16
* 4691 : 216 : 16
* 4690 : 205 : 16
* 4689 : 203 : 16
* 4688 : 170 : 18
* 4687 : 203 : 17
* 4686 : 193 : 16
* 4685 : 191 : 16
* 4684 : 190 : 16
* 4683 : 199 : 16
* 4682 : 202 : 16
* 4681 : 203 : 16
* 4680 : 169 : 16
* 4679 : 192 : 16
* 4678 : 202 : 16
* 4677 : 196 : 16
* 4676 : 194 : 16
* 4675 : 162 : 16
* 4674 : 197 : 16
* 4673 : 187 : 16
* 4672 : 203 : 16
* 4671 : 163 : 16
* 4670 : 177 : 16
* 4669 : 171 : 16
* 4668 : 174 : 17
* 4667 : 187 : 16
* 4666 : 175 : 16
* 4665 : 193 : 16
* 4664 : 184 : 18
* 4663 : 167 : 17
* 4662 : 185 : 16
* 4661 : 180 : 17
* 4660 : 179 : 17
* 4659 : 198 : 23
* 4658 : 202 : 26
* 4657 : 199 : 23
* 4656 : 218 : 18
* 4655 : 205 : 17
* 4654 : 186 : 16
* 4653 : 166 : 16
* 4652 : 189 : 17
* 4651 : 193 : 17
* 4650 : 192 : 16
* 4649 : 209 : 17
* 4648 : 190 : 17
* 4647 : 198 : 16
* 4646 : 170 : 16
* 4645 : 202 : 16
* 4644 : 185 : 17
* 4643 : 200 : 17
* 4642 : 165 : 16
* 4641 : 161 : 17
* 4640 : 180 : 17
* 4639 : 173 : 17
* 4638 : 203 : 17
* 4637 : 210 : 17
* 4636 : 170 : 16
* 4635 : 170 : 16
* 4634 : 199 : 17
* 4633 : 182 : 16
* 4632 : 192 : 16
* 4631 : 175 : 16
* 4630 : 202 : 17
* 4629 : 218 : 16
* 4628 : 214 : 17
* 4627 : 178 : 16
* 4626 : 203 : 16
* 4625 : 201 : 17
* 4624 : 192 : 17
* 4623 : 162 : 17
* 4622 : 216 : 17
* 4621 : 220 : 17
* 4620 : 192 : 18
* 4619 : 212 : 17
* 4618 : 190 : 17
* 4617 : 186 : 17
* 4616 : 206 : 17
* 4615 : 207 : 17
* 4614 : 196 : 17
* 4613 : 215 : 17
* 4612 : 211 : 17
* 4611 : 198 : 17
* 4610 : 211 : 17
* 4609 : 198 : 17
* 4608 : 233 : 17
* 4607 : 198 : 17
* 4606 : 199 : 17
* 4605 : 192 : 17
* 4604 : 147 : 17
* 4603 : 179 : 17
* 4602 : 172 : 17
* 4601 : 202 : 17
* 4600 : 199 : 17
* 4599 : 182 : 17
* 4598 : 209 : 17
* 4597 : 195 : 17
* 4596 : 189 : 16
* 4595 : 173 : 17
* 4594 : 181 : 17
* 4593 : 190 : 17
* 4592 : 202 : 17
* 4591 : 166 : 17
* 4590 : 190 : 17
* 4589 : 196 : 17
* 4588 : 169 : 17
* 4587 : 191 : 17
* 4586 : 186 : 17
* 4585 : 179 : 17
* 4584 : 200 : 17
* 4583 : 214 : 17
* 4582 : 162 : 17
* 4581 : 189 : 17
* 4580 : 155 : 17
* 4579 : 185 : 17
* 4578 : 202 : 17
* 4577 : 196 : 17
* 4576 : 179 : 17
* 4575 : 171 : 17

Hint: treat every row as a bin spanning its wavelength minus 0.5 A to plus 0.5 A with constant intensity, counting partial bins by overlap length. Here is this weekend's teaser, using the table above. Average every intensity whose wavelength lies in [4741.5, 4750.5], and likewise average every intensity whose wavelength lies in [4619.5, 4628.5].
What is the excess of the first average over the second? -8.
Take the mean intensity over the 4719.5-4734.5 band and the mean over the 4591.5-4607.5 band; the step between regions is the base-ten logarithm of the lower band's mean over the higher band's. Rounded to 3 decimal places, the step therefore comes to -0.027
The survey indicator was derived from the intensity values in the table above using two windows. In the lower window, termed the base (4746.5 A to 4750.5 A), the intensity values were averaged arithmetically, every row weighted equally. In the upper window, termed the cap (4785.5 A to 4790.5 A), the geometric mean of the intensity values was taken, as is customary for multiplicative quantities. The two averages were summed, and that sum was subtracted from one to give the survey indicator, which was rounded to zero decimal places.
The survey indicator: -372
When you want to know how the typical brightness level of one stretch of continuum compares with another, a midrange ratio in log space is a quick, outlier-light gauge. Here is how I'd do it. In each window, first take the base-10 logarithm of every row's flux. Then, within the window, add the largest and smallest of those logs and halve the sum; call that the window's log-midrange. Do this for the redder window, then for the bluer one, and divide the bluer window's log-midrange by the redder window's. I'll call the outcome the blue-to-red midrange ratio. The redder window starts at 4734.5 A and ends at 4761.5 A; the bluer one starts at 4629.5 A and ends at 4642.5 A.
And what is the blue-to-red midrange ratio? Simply 0.986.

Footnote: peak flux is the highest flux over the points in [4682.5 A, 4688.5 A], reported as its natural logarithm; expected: 5.31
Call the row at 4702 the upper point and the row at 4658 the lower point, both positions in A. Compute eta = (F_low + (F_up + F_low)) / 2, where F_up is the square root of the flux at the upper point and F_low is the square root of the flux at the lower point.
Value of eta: 21.2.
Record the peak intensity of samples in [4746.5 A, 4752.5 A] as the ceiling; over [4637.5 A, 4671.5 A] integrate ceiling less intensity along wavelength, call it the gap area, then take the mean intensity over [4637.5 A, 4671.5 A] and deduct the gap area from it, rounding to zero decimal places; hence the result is -805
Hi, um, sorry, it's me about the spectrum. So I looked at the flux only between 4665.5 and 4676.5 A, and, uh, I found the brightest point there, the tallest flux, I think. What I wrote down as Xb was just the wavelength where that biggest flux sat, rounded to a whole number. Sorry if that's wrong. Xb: 4672 A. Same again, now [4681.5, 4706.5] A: 4691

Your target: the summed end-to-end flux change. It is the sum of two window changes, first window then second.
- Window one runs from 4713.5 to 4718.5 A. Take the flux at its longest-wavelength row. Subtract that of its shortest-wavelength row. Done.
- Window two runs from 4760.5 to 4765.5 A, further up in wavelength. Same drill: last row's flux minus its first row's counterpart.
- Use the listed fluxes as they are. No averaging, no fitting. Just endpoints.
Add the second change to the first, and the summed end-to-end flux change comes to -22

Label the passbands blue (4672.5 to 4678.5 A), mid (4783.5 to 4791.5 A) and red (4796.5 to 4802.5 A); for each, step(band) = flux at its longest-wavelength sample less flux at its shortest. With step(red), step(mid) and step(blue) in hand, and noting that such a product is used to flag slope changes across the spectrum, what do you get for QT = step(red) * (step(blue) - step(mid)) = -210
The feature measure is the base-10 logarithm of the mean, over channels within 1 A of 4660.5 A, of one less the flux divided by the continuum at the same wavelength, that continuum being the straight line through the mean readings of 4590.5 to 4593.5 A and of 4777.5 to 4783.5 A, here -1.22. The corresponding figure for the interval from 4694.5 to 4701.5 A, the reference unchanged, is -1.26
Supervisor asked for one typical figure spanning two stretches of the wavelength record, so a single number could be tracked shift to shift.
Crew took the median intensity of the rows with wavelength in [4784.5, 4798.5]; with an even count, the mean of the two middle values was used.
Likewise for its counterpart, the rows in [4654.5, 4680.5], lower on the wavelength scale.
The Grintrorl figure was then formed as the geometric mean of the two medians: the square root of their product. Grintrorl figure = 192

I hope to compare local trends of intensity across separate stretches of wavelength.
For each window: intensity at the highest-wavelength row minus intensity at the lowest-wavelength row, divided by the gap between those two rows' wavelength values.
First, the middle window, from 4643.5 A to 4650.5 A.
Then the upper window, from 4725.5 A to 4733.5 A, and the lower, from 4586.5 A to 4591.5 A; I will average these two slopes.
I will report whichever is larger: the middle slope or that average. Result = 1.2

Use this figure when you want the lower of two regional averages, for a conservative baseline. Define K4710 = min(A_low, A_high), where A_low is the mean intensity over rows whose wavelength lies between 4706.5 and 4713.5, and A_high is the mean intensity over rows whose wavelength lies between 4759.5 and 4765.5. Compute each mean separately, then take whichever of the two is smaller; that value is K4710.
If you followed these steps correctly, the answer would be 185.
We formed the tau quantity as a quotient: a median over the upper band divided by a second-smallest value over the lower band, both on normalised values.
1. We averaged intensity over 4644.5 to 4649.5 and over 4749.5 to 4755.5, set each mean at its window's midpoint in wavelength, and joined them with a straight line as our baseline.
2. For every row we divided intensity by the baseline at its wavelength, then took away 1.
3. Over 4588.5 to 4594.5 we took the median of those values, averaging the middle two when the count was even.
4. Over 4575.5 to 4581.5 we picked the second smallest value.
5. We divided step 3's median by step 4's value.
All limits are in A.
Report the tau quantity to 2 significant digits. 0.23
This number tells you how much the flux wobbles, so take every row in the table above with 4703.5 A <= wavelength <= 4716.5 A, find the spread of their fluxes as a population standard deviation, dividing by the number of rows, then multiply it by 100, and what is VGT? 1415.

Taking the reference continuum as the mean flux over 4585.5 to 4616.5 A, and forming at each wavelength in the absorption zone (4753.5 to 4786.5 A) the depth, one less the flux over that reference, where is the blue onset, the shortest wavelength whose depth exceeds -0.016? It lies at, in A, 4754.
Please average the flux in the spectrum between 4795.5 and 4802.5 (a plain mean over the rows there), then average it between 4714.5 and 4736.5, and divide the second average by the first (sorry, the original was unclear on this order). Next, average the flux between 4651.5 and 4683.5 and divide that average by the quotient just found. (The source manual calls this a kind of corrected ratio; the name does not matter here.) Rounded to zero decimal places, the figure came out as 183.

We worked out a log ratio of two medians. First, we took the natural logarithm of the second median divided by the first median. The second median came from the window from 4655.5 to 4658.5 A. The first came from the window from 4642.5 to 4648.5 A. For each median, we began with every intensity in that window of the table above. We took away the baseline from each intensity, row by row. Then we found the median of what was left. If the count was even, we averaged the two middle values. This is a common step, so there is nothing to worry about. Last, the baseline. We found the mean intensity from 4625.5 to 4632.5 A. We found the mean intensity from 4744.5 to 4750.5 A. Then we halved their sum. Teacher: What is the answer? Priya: 1.2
